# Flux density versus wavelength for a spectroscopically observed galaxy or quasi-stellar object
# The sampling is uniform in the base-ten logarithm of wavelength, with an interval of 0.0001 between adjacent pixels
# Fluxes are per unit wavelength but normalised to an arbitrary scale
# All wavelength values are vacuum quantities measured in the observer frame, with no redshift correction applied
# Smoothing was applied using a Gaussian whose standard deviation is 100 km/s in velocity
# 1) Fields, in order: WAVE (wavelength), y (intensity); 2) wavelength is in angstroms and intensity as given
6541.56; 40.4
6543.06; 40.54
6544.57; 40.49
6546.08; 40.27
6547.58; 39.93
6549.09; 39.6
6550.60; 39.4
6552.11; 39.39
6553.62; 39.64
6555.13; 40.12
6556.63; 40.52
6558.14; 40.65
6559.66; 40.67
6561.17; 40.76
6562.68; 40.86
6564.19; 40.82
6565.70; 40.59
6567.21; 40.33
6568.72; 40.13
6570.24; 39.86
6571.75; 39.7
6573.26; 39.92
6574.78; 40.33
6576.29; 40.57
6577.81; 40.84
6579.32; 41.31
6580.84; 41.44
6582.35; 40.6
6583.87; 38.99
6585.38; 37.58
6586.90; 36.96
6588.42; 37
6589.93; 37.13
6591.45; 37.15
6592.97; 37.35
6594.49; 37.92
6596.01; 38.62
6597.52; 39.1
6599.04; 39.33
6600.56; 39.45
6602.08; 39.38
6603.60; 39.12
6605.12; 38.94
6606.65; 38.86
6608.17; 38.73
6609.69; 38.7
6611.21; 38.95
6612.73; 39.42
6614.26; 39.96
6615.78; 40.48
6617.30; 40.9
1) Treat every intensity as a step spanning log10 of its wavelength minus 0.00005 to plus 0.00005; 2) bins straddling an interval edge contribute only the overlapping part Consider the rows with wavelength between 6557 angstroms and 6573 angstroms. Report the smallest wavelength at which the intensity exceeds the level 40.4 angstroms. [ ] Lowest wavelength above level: 6558.14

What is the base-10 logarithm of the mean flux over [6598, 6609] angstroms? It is 1.59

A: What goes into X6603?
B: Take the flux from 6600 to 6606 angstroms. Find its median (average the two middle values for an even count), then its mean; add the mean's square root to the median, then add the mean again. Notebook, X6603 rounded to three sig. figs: 84.7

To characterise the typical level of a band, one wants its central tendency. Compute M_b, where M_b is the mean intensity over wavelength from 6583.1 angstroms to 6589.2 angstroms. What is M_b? 37.6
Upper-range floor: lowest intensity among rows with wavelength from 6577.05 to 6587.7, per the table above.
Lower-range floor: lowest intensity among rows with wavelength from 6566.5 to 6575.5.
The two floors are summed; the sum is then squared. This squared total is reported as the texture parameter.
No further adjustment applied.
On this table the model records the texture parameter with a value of 5877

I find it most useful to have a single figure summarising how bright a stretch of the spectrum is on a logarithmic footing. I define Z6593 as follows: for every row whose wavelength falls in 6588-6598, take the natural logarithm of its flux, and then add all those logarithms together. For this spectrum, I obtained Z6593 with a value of 25.4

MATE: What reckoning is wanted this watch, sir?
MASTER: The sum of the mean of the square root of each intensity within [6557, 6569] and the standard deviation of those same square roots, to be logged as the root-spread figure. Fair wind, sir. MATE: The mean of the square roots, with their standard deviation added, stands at 6.39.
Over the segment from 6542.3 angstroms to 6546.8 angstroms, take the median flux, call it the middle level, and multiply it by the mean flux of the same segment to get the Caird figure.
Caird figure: 1637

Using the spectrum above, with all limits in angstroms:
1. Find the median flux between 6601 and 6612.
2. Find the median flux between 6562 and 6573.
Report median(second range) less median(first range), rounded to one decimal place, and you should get 1.4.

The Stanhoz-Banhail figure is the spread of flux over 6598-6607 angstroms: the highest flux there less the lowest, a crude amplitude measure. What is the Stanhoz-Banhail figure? 0.59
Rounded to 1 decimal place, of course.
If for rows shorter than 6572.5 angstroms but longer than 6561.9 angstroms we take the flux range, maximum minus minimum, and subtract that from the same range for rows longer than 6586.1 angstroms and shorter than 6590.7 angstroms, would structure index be -1.0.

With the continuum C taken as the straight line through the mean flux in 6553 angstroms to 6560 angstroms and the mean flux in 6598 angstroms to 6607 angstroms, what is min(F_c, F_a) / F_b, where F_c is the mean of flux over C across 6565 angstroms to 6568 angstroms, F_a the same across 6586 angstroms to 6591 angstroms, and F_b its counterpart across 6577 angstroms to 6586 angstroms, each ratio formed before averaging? 0.93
